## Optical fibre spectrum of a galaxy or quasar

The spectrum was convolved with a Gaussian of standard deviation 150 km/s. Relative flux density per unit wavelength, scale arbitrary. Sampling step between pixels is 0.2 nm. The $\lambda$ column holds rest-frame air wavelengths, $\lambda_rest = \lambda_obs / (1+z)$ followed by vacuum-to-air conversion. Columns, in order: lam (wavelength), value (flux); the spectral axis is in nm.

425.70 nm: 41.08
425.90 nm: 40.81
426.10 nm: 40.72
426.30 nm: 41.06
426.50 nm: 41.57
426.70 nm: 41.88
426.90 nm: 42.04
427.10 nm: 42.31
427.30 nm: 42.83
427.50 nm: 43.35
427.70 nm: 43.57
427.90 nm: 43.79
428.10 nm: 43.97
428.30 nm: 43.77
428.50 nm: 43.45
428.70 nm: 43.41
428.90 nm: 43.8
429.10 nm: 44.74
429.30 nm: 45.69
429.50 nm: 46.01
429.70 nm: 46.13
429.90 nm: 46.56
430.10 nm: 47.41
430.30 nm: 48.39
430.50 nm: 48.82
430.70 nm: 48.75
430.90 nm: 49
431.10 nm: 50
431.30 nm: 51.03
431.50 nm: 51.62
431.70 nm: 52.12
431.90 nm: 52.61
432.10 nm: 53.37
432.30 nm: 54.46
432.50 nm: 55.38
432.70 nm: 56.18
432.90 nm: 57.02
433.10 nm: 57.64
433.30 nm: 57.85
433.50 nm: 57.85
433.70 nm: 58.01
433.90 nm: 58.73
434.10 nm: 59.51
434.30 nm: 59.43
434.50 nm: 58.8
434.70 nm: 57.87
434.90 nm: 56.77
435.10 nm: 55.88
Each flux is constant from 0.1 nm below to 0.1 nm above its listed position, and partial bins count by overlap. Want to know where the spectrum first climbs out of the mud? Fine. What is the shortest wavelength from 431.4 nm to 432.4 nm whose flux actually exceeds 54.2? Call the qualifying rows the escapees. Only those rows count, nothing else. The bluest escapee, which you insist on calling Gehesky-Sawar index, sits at 432.30 nm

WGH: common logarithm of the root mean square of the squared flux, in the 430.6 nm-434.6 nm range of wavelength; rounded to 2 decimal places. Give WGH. 3.49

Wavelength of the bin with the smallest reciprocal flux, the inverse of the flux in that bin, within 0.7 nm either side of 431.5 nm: 432.10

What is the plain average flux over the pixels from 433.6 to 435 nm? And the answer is 58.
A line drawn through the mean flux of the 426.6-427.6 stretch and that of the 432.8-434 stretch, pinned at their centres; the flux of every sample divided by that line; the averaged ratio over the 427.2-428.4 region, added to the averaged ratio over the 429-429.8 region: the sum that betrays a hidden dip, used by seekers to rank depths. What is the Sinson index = 1.93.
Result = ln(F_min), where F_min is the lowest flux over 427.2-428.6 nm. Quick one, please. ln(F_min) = 3.76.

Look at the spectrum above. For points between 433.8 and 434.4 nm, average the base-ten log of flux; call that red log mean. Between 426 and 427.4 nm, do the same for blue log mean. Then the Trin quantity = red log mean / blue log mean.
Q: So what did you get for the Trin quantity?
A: 1.09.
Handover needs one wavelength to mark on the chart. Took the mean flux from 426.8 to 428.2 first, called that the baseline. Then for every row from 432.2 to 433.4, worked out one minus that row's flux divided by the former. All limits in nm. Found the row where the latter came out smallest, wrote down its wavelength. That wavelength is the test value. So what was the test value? 433.30 nm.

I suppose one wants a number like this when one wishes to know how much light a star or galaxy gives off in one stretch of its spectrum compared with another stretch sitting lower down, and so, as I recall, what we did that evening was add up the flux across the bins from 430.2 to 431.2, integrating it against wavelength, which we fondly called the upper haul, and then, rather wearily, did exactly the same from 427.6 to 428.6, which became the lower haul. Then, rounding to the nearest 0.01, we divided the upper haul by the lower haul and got 1.12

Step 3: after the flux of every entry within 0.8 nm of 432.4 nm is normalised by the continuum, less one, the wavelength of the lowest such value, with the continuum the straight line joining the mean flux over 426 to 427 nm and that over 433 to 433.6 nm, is 431.70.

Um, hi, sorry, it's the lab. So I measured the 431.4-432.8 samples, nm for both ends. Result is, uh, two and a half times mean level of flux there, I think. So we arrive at 134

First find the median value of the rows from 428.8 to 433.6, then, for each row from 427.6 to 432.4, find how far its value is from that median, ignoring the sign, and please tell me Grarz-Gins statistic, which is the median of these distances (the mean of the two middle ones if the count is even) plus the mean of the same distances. 7.9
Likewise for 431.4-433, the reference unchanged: 7.0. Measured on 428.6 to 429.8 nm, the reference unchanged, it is 10.9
